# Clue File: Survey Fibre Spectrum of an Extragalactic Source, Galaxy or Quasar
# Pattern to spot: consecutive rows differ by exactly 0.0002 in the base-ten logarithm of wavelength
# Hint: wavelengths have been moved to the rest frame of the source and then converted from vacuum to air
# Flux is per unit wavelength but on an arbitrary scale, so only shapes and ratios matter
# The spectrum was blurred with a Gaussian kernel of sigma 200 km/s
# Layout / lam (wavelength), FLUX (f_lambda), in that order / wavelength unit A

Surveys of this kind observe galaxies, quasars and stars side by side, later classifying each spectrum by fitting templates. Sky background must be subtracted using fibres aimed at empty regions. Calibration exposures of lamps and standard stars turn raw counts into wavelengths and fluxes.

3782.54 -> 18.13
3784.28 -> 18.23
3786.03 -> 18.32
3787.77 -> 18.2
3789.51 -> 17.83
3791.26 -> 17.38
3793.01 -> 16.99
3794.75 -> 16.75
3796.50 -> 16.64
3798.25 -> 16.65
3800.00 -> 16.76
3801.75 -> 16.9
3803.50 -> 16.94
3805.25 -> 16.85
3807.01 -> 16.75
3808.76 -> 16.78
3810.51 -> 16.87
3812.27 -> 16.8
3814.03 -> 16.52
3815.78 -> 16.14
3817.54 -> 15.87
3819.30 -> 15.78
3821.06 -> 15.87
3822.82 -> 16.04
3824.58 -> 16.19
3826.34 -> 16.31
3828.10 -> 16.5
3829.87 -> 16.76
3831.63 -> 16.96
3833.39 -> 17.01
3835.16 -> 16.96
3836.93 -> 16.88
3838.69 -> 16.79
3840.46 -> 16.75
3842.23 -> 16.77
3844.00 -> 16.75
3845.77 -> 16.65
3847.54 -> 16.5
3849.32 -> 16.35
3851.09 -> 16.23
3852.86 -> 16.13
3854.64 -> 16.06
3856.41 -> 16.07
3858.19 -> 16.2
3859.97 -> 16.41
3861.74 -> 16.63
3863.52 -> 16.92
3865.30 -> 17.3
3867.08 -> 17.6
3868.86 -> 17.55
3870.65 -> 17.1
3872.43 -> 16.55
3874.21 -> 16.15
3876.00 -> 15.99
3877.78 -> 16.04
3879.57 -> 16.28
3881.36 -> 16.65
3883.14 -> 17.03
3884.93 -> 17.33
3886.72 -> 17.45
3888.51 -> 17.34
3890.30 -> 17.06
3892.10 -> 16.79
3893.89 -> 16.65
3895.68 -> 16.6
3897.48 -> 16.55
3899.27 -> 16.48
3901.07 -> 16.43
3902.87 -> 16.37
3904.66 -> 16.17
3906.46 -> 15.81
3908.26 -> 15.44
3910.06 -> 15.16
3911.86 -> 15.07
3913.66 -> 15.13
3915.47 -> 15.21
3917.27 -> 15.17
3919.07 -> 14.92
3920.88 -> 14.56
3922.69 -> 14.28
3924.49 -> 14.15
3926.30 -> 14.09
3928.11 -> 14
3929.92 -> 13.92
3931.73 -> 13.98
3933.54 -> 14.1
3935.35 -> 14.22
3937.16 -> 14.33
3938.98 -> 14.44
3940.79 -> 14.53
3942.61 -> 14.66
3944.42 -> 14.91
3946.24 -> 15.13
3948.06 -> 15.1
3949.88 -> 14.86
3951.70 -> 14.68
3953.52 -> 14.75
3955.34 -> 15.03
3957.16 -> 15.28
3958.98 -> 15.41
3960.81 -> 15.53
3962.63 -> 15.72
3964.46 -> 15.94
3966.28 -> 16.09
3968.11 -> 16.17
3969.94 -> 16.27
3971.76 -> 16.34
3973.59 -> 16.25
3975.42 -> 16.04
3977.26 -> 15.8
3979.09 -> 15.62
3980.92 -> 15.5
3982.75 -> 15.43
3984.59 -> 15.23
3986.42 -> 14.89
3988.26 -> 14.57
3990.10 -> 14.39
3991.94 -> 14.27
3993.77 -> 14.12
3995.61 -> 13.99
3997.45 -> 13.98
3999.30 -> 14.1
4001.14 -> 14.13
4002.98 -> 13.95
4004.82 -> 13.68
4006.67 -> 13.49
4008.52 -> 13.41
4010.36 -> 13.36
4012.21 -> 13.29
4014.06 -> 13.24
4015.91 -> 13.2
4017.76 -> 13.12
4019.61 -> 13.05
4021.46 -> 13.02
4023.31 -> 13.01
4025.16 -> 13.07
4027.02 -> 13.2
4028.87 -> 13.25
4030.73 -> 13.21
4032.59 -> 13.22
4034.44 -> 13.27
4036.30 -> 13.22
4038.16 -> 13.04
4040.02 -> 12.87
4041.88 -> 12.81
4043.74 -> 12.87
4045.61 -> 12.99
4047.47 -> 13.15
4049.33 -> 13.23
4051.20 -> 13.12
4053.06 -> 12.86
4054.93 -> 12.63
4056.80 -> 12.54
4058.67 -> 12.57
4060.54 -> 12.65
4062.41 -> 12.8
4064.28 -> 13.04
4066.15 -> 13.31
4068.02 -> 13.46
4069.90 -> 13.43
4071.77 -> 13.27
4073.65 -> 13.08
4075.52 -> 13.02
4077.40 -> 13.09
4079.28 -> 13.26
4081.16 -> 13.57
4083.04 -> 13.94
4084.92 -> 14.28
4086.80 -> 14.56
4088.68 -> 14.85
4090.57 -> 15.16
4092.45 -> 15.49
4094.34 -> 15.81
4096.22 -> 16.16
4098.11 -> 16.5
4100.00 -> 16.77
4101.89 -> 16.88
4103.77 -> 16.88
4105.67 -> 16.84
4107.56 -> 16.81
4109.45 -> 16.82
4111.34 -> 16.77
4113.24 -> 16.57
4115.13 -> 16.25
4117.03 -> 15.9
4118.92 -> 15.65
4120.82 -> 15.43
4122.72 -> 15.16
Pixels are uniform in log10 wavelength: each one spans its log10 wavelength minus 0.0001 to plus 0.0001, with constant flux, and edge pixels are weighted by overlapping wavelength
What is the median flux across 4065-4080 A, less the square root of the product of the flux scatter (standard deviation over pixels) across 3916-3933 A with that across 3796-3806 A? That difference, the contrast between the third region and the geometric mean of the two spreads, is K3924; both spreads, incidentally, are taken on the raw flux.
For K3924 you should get 13.0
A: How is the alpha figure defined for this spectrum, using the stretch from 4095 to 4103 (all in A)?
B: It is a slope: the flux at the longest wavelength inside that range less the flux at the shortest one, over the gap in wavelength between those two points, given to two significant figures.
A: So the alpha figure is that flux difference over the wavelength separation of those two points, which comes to 0.13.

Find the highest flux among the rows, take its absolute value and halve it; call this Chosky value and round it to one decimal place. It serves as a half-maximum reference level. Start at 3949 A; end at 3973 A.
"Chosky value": 8.2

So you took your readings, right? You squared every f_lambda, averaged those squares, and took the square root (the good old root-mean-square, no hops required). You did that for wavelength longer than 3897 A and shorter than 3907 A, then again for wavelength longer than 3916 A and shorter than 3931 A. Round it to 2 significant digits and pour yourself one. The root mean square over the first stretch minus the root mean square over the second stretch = 1.9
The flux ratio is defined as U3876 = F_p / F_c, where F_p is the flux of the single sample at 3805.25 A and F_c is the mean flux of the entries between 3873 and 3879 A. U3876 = 1.05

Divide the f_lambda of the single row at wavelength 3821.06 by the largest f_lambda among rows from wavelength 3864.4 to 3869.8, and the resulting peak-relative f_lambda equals 0.902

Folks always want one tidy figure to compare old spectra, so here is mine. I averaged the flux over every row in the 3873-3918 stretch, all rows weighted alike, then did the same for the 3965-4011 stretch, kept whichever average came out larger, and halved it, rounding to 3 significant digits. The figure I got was 8.13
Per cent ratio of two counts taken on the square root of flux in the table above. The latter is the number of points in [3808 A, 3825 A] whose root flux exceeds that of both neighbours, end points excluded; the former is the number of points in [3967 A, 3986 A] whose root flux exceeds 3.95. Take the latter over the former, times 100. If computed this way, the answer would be 14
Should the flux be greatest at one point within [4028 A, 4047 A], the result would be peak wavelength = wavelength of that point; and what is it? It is 4034.44 A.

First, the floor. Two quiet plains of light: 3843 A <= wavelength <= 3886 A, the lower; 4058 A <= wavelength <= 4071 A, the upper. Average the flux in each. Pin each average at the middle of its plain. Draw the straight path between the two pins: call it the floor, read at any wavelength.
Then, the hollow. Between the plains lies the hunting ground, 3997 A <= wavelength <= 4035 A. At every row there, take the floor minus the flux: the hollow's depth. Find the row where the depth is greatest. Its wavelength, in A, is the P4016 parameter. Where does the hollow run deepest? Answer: 4019.61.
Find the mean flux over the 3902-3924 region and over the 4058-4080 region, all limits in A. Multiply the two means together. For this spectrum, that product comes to 200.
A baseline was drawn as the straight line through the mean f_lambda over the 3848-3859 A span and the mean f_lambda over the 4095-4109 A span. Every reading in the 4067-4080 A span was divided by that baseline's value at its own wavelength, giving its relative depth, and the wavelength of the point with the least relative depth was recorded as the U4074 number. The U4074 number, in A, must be 4075.52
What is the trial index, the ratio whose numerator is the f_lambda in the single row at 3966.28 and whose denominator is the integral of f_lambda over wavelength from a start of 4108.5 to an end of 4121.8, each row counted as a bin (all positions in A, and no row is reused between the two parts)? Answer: 0.075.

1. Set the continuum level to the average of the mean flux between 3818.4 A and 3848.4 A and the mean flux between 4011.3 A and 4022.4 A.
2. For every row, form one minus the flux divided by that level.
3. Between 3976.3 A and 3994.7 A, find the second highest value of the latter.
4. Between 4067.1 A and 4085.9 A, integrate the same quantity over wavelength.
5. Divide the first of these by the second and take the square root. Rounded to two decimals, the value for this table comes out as 0.15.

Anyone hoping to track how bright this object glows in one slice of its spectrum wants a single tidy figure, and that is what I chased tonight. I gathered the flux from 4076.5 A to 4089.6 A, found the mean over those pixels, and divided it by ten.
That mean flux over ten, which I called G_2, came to 1.39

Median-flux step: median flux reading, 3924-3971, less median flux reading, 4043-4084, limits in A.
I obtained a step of 1.7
